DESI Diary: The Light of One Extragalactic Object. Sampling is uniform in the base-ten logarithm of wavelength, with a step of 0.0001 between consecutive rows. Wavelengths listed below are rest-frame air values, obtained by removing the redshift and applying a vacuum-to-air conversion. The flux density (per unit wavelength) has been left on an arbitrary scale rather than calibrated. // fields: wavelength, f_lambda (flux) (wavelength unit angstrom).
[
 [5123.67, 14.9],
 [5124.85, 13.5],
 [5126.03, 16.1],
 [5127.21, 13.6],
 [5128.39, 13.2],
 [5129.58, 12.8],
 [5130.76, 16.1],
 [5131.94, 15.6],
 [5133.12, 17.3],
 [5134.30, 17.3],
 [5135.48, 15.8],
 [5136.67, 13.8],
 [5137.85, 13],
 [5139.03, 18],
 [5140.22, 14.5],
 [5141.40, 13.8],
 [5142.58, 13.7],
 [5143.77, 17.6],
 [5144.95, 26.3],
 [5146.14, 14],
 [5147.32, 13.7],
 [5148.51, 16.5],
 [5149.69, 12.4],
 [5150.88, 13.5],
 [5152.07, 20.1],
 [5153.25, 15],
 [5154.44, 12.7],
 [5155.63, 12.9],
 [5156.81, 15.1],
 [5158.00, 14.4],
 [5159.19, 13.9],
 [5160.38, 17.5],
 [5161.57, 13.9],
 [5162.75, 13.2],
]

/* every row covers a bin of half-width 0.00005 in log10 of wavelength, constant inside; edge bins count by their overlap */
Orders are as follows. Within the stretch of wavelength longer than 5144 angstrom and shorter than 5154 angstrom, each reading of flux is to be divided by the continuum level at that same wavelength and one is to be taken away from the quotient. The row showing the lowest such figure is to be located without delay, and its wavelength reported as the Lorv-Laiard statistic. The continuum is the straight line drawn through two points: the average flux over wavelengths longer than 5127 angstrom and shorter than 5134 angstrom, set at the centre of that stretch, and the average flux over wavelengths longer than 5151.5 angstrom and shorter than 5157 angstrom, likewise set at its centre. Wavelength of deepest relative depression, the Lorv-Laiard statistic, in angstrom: 5149.69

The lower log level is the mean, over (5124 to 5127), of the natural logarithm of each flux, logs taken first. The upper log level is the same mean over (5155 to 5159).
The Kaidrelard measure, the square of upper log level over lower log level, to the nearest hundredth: 0.97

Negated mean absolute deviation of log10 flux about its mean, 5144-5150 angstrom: -0.093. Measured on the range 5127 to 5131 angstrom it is -0.032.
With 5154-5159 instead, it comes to -0.031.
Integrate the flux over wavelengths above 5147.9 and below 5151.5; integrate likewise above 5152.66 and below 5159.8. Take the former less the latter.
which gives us -49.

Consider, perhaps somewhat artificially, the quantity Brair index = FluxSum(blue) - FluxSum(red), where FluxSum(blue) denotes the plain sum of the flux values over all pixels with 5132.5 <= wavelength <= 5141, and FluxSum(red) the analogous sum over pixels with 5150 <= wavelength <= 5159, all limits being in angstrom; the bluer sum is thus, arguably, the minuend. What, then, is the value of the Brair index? 6.0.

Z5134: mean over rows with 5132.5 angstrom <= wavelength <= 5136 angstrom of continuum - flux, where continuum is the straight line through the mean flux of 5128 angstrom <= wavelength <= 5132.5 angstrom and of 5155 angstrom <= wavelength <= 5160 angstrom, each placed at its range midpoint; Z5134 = -2.4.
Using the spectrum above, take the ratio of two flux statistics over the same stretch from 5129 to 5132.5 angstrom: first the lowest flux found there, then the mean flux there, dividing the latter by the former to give 1.16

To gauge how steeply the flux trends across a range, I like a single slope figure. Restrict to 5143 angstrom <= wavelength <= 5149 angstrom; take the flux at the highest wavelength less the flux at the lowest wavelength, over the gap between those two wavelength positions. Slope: -0.23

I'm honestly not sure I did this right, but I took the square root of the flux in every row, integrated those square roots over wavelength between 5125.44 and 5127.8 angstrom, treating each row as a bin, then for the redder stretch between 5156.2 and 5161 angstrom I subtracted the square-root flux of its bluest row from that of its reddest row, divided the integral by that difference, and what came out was 31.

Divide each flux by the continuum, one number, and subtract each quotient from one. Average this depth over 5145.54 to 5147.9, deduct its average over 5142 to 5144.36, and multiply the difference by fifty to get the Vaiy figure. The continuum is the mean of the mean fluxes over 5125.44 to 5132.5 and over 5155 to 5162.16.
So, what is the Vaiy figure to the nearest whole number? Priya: 6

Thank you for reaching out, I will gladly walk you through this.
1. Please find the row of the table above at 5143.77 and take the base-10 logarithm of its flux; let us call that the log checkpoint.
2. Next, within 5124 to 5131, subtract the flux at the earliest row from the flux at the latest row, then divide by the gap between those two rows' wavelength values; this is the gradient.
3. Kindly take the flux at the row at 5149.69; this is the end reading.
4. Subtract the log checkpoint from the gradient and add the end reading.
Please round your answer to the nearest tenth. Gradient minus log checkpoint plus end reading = 11.6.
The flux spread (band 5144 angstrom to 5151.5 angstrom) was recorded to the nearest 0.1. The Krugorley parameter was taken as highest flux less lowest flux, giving 13.9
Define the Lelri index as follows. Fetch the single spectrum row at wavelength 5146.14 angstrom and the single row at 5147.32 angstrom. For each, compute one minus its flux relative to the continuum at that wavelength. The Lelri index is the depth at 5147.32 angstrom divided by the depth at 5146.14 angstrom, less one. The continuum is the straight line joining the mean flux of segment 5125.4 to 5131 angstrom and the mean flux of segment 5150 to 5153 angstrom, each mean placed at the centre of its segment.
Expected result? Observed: 0.2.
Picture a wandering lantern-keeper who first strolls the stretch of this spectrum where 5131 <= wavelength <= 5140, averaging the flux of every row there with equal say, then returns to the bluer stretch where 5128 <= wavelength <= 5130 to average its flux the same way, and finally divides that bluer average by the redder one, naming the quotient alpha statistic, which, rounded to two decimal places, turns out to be 0.82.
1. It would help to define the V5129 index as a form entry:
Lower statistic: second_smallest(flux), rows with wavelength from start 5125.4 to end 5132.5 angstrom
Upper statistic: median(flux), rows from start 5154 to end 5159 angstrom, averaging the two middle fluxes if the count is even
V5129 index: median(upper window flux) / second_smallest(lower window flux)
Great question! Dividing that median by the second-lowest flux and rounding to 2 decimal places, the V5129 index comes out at 1.03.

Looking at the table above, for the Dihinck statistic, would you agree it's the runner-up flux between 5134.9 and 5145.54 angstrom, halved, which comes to 9.0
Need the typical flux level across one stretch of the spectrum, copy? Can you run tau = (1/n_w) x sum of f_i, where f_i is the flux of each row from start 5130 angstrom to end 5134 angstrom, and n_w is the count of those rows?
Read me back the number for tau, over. 16.3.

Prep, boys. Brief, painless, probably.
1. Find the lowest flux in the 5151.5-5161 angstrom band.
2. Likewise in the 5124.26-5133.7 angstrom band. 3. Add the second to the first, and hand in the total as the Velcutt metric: 25.5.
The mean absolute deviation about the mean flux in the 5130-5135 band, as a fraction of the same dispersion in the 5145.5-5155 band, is 0.4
